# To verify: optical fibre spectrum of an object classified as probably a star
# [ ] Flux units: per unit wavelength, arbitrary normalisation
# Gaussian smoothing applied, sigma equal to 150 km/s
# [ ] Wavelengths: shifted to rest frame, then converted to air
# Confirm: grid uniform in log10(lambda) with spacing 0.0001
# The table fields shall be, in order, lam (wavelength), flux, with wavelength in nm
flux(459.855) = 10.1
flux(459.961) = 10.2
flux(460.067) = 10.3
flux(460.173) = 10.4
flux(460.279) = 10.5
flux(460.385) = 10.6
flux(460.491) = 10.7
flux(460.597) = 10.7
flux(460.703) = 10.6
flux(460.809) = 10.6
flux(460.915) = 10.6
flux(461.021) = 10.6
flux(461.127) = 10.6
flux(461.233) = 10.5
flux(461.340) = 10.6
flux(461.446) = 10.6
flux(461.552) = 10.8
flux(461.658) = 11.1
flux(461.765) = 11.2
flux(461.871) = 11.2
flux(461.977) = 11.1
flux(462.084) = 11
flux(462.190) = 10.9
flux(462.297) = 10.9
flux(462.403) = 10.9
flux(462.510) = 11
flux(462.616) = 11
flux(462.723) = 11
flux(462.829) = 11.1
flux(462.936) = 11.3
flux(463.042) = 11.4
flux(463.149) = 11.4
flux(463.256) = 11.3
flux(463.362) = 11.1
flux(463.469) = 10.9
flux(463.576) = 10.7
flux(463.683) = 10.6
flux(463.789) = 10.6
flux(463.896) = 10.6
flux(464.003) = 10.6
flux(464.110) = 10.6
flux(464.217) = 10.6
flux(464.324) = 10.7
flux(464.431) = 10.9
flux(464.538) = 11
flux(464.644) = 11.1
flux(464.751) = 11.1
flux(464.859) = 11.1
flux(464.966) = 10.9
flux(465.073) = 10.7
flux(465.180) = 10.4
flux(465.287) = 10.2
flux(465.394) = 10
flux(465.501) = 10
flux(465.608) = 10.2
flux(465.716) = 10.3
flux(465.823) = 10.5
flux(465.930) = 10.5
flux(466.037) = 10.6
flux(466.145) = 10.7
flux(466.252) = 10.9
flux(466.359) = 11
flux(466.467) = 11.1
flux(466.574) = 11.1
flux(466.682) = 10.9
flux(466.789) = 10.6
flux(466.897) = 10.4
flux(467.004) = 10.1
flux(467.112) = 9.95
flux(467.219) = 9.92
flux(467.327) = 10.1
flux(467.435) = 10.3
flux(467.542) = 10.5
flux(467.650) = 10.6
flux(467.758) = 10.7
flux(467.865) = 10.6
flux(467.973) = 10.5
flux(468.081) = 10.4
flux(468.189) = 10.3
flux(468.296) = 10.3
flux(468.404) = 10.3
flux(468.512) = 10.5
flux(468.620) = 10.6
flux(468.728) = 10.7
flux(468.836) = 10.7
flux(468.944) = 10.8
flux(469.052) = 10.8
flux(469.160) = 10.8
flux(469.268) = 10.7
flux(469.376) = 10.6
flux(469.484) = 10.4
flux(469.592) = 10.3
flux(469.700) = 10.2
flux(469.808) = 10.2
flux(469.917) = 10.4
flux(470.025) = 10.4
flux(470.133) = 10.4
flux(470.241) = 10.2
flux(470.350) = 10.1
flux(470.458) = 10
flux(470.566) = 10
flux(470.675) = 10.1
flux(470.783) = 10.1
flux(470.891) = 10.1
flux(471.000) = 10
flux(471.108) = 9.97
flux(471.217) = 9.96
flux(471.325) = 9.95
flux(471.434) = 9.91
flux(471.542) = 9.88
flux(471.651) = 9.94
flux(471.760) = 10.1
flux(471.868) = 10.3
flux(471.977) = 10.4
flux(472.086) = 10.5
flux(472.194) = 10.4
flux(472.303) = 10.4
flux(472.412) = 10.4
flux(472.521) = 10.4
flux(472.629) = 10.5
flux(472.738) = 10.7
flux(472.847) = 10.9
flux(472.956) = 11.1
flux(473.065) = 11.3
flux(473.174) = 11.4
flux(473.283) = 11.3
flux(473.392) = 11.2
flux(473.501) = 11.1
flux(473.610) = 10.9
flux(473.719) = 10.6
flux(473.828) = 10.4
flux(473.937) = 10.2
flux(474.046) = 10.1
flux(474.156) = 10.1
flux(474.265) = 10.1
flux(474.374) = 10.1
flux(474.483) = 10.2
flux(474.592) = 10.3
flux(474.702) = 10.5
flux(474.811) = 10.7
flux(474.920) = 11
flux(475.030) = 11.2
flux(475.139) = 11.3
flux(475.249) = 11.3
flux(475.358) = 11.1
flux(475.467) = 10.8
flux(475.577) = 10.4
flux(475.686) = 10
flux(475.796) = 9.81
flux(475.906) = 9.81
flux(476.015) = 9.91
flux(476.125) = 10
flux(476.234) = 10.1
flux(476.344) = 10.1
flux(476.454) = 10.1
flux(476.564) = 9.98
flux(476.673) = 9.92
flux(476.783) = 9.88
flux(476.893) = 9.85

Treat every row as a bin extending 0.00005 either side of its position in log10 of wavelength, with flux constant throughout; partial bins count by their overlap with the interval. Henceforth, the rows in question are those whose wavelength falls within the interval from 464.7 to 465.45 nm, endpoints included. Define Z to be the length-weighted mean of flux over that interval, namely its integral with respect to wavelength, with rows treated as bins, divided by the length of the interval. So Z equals 10.6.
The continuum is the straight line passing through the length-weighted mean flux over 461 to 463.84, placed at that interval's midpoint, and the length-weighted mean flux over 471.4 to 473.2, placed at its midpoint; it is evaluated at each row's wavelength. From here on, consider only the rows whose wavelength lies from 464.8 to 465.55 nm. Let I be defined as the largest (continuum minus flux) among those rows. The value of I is 0.8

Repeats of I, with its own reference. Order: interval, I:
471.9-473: 0.1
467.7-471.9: 0.6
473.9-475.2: 0.3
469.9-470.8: 0.6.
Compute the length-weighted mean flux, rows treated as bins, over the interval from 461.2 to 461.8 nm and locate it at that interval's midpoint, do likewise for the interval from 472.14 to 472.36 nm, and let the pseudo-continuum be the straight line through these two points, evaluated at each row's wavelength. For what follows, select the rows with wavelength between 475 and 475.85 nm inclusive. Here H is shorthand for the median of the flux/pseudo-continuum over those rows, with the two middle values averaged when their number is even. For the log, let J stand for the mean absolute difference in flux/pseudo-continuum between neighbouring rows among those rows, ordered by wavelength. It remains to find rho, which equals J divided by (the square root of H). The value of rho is 0.0213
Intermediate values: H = 1.07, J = 0.022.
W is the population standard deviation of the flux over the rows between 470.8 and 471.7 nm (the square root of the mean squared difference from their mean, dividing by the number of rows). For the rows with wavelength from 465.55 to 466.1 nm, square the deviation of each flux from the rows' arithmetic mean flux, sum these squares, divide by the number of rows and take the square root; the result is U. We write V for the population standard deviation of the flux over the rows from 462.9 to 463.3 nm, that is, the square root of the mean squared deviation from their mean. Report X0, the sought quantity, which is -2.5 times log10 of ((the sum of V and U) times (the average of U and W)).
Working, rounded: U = 0.15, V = 0.05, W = 0.06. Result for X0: 4.2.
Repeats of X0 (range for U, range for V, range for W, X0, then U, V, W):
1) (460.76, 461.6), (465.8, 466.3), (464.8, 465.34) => 3.3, 0.08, 0.15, 0.33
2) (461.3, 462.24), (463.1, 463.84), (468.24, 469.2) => 2.4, 0.22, 0.31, 0.19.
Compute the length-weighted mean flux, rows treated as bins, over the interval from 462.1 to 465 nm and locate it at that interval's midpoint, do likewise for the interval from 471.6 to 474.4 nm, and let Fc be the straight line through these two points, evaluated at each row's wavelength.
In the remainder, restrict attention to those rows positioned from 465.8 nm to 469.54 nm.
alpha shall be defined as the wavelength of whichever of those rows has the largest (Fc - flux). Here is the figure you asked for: 467.219 nm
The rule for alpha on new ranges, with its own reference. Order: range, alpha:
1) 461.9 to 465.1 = 463.683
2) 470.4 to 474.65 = 471.542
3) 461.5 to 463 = 461.552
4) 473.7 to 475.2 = 474.046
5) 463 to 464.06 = 463.683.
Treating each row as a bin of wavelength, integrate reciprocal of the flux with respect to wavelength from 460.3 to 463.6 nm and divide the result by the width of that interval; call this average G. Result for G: 0.0918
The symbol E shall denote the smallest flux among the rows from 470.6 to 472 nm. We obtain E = 9.88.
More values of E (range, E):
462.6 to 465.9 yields 10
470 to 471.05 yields 10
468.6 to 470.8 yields 10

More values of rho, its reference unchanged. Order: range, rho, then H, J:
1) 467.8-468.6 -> 0.0080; 0.99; 0.008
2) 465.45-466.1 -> 0.0118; 0.98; 0.012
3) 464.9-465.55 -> 0.0170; 0.97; 0.017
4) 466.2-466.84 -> 0.0131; 1.03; 0.013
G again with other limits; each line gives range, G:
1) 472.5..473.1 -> 0.0925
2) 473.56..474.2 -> 0.0963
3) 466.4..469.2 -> 0.0951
